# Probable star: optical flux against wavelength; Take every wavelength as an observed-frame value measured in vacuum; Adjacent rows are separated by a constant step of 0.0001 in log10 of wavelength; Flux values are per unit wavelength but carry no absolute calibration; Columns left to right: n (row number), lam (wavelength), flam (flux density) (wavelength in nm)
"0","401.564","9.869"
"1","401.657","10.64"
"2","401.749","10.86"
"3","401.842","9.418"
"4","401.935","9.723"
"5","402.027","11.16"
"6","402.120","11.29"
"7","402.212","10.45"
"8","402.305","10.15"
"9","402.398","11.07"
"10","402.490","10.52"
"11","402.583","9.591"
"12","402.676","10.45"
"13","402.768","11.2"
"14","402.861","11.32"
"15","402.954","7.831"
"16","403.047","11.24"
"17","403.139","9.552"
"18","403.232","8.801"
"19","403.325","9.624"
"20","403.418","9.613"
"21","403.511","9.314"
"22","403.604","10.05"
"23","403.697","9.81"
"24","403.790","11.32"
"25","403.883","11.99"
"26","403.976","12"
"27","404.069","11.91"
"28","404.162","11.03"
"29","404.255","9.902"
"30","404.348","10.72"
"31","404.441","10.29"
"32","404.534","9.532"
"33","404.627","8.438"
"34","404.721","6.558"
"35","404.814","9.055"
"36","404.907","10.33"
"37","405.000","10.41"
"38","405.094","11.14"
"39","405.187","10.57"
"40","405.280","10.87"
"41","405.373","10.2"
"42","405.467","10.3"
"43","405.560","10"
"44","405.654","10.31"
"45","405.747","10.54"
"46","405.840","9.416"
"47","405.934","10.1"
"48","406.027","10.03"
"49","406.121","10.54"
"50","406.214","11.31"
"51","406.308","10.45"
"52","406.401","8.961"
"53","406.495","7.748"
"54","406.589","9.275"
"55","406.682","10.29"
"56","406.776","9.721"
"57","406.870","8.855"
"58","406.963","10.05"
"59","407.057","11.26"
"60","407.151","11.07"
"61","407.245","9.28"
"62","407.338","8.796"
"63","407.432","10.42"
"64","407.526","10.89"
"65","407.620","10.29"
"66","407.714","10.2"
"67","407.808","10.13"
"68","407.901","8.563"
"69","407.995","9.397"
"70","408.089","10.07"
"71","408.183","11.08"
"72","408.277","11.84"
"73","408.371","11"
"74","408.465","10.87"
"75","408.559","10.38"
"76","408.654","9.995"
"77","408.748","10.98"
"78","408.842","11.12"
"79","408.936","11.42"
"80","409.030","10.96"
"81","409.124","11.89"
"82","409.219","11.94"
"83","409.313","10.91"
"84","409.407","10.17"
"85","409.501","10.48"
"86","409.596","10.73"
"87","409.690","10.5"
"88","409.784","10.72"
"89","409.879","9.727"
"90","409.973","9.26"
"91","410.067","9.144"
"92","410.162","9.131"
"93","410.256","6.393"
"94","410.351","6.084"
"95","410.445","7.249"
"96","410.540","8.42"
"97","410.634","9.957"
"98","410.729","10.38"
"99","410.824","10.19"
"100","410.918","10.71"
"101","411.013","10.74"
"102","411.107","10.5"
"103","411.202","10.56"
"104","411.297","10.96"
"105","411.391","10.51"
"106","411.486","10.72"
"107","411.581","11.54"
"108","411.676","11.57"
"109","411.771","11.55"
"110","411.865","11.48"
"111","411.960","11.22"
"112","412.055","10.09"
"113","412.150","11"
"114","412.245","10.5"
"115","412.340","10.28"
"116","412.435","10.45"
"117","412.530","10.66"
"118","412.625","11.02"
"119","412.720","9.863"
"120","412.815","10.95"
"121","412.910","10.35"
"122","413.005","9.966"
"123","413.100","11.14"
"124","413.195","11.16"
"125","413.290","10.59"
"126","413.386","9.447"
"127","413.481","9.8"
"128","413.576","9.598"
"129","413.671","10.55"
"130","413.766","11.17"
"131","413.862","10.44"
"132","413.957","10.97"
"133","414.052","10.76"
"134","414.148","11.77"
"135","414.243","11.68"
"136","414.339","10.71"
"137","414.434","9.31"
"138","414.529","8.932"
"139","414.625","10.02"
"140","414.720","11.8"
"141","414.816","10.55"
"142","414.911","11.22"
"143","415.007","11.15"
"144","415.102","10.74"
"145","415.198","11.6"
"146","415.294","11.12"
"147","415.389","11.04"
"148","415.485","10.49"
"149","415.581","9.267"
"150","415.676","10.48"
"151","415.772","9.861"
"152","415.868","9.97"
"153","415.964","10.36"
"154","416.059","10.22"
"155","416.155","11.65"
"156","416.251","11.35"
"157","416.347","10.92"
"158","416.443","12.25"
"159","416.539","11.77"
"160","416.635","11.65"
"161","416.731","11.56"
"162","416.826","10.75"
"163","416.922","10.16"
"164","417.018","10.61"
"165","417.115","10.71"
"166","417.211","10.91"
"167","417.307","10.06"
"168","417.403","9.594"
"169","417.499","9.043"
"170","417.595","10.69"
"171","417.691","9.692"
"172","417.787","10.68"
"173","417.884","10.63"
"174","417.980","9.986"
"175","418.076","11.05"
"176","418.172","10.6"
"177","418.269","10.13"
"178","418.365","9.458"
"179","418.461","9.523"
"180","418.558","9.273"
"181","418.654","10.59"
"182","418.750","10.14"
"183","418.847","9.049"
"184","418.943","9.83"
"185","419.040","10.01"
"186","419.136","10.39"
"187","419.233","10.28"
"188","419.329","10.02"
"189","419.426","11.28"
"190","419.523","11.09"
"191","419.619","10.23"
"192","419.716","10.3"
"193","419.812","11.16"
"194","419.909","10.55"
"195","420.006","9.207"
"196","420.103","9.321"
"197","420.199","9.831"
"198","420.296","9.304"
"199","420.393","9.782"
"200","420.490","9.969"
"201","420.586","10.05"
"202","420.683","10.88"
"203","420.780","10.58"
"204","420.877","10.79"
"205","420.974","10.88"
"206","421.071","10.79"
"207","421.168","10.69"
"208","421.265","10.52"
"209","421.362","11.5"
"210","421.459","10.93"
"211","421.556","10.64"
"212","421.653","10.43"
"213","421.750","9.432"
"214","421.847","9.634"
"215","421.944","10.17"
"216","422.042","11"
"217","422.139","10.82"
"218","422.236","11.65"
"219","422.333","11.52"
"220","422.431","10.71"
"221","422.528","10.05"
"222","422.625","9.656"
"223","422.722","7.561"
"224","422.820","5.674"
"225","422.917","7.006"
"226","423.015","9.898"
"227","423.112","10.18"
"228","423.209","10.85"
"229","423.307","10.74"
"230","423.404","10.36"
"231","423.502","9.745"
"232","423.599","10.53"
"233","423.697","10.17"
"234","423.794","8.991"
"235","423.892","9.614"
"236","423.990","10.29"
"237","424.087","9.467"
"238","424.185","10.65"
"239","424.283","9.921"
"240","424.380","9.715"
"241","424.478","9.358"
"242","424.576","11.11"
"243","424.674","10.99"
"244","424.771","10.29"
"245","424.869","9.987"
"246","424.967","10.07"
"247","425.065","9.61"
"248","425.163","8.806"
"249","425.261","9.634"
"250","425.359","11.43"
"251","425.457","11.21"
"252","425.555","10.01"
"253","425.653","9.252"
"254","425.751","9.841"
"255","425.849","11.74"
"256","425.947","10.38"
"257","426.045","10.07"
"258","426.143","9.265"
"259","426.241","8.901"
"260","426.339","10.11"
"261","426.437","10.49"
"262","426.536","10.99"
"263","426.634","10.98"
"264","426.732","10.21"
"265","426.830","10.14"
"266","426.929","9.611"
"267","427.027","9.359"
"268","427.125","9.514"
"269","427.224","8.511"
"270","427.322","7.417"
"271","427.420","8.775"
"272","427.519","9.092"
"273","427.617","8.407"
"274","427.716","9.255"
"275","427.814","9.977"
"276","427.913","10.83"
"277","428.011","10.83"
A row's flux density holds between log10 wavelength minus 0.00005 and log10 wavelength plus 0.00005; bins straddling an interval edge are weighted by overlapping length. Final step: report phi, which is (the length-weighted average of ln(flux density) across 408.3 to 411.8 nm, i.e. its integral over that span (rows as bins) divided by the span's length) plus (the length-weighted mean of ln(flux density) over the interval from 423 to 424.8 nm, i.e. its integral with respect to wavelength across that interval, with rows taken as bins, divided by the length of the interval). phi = 4.63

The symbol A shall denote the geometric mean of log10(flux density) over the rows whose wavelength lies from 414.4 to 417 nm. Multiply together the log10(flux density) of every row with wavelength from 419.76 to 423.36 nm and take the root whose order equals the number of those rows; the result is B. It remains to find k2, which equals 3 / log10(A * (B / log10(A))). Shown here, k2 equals 1.57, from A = 1.03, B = 1.00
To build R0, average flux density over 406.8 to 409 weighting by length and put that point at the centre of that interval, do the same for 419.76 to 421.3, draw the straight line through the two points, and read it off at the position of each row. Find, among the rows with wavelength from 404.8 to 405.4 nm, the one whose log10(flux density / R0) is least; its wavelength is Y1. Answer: 404.814 nm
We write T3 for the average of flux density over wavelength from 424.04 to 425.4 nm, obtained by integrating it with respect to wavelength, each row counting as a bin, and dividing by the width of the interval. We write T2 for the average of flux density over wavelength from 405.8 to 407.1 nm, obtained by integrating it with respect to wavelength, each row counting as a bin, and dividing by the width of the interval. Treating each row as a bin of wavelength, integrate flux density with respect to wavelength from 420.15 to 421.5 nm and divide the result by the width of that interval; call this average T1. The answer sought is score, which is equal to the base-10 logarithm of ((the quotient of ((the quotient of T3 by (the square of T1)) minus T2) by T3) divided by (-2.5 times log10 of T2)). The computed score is -0.408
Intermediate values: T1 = 10.5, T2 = 9.9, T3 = 10.1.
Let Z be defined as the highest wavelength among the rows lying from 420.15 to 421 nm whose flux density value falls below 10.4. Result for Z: 420.586 nm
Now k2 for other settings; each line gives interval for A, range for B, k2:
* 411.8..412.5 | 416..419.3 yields 1.56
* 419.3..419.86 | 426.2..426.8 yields 1.55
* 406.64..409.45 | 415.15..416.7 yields 1.40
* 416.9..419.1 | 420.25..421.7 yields 1.06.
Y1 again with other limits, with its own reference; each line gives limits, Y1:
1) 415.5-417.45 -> 415.581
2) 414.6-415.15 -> 414.625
